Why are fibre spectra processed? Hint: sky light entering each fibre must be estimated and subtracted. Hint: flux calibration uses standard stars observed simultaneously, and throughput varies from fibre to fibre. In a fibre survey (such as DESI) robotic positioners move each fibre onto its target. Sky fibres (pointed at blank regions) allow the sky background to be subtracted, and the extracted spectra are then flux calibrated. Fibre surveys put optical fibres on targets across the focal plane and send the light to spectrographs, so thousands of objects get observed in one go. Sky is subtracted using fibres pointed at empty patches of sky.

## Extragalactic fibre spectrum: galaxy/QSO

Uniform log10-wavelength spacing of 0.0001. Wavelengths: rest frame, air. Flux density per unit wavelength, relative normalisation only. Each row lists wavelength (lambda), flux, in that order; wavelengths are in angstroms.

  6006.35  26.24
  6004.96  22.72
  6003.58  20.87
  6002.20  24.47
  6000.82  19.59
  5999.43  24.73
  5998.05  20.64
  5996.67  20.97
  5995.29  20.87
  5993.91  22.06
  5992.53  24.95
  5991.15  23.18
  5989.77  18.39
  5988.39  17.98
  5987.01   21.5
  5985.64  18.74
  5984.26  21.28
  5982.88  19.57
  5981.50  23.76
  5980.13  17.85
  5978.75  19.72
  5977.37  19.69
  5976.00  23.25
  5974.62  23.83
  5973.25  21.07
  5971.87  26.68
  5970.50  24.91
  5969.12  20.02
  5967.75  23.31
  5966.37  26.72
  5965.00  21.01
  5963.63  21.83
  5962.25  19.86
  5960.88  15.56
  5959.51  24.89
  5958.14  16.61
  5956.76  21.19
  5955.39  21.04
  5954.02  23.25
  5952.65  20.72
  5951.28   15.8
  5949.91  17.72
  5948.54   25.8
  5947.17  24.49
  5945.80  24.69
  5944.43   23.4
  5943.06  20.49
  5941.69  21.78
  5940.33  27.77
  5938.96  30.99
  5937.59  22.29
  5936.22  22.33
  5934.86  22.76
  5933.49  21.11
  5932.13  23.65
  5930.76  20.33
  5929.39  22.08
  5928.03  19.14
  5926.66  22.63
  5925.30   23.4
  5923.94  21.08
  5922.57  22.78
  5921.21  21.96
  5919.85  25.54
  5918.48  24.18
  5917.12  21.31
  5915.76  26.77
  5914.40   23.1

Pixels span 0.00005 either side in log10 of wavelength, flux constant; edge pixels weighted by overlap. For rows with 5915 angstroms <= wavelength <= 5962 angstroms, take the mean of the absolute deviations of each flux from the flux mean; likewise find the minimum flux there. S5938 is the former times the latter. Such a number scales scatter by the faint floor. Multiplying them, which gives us 36.2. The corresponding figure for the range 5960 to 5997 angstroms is 33.2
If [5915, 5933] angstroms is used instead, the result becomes 30.1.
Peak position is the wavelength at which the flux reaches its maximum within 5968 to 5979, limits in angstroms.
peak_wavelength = 5971.87 angstroms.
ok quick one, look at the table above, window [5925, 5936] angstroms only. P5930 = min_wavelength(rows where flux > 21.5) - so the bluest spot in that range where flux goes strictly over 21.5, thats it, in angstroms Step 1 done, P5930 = 5925.30 angstroms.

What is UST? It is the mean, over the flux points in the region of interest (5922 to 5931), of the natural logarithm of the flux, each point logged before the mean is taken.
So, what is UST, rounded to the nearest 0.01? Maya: 3.07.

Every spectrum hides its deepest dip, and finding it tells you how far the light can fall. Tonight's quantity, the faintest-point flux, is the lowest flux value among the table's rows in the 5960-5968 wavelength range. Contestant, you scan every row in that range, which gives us 15.56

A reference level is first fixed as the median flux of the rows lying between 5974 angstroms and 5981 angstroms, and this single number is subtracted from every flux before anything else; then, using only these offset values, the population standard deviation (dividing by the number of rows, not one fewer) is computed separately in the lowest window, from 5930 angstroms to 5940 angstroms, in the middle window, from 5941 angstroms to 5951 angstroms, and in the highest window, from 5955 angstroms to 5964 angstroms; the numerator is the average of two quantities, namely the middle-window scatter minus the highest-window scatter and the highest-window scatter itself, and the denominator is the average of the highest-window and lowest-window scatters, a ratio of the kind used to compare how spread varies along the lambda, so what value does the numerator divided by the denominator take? 0.42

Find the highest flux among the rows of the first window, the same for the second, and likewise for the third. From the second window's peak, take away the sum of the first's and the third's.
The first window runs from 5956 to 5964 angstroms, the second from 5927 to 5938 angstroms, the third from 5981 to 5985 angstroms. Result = -25.0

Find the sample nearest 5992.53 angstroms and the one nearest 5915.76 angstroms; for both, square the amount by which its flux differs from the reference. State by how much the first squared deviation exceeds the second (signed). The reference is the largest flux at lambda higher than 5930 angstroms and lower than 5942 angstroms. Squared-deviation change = 19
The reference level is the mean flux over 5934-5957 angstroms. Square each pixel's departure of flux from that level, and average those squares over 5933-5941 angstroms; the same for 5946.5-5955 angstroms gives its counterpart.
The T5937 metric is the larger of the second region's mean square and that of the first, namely 16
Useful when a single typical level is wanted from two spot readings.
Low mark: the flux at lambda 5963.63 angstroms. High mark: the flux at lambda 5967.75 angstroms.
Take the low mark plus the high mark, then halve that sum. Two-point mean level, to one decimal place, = 22.6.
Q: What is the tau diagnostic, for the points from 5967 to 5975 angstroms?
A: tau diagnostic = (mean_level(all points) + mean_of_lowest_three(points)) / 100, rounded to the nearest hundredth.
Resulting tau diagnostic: 0.45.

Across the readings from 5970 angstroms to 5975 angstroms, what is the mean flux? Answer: 24.1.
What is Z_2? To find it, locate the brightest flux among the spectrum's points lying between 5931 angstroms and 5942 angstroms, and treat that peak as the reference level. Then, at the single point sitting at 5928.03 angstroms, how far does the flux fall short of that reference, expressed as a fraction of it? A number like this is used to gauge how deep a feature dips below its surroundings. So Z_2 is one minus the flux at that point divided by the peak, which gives 0.38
